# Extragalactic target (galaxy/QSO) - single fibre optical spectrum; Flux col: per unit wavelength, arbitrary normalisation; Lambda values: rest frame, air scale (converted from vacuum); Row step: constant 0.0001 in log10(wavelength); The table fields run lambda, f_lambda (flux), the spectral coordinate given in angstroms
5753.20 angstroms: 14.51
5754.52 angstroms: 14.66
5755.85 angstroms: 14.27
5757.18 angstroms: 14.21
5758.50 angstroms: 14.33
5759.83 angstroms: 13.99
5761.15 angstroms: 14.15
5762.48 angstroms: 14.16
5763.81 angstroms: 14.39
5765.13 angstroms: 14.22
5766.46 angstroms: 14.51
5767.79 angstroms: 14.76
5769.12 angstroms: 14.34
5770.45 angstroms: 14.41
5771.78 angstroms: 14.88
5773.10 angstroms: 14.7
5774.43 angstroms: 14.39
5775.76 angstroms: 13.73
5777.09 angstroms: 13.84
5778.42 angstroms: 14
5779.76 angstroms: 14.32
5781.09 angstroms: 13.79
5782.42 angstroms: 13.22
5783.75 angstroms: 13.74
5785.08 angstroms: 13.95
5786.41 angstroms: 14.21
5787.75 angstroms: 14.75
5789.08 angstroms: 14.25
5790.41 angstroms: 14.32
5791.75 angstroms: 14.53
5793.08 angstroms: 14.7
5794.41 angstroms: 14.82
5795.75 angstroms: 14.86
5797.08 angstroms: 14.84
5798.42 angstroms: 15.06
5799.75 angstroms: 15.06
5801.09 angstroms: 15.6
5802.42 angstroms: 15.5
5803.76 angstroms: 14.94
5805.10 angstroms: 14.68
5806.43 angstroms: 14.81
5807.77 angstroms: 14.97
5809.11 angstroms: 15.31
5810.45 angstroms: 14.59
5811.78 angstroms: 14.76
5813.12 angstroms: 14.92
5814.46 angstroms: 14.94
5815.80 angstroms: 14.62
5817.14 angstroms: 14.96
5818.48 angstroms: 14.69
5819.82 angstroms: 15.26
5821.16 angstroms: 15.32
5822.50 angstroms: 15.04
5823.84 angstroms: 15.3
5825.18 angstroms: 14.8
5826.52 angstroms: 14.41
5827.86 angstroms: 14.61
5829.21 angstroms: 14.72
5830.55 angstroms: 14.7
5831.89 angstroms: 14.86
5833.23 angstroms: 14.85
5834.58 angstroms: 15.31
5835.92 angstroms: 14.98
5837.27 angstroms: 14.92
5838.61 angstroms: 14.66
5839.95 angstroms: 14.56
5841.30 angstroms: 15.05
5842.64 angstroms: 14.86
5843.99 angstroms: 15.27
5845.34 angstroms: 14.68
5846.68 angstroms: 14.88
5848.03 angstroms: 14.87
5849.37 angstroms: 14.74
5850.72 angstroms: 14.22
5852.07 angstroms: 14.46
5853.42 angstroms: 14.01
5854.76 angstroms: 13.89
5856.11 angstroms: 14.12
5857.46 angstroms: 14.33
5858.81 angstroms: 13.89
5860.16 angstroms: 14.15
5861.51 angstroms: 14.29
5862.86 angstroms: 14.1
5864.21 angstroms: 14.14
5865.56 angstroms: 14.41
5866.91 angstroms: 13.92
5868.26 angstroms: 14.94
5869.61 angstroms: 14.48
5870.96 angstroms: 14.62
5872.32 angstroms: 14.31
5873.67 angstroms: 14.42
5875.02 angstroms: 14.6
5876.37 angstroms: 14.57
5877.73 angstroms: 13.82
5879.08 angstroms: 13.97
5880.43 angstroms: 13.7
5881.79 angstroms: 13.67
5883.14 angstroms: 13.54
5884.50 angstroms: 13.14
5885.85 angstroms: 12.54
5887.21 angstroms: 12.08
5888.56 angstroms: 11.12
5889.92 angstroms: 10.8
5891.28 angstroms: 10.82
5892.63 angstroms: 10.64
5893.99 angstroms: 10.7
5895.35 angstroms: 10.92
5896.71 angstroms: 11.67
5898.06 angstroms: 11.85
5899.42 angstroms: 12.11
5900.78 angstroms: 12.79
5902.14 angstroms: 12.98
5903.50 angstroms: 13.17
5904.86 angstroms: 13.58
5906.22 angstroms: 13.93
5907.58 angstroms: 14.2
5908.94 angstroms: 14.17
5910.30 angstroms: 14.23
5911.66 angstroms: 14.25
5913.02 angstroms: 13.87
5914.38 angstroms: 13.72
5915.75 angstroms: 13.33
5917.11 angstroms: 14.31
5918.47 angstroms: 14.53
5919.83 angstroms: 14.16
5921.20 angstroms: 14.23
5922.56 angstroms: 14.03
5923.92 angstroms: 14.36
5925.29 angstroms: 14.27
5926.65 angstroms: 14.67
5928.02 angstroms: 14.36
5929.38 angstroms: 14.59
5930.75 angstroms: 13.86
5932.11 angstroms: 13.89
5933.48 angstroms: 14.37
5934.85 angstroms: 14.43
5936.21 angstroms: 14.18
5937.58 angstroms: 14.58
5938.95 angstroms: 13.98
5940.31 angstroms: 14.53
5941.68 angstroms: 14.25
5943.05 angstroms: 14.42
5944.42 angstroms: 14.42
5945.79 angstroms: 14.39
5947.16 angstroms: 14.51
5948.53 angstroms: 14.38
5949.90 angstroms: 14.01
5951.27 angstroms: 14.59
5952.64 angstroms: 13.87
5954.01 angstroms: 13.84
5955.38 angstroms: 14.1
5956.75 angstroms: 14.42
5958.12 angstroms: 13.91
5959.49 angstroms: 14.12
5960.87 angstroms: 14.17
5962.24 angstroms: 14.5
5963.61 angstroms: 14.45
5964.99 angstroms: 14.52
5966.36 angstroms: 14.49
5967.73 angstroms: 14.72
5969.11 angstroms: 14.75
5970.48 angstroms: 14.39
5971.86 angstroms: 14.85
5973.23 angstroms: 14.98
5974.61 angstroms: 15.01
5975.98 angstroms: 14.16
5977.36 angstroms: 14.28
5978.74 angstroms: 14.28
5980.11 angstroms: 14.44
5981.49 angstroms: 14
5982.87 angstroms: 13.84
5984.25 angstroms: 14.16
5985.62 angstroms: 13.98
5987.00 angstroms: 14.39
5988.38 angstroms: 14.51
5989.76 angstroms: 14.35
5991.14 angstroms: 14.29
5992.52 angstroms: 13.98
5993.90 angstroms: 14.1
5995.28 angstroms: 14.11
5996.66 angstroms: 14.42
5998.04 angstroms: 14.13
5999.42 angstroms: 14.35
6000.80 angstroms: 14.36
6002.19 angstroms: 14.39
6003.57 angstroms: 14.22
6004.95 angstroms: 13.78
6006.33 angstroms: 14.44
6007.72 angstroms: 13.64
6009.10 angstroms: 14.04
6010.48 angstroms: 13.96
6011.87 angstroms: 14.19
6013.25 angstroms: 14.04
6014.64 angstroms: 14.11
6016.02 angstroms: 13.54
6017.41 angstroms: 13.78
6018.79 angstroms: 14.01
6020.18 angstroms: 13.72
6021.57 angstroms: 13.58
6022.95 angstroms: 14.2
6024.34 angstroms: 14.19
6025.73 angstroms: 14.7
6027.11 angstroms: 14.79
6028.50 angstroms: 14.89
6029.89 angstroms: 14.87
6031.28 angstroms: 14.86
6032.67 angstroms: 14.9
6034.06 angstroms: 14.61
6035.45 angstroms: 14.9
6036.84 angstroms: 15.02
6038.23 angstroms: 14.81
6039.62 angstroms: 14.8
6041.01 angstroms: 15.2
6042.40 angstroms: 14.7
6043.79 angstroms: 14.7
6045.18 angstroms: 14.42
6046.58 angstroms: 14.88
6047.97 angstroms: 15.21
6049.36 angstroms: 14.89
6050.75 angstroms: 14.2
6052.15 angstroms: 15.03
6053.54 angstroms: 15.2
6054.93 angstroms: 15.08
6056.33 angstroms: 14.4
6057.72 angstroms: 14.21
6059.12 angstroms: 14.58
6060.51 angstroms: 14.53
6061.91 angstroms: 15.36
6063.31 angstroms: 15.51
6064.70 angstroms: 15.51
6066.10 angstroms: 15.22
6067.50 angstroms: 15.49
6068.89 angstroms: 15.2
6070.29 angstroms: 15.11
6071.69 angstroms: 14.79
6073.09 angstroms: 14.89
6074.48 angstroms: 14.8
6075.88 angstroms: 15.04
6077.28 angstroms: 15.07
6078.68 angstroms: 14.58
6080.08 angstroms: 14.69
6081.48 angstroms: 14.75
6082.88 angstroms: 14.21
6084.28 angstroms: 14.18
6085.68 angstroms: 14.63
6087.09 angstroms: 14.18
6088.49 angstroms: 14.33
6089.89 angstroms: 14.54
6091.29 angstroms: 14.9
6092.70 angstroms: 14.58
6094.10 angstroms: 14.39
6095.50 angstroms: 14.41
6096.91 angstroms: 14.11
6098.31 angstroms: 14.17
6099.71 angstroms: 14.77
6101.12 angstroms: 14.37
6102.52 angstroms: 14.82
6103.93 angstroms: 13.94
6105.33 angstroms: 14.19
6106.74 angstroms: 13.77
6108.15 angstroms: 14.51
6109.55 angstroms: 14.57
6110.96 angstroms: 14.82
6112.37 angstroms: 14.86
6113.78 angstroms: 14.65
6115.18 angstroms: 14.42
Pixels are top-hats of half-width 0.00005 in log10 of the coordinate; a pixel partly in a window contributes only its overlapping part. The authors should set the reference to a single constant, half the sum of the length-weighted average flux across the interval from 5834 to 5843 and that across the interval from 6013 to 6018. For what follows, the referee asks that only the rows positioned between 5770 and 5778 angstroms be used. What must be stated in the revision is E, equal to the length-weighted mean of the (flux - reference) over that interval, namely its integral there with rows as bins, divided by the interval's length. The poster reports -0.06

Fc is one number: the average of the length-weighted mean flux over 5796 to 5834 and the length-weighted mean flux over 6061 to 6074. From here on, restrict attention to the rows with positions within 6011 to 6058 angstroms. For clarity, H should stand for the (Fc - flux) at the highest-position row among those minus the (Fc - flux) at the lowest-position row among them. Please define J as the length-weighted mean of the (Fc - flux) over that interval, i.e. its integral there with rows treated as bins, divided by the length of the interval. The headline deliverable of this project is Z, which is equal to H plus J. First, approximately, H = -0.02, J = 0.52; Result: 0.50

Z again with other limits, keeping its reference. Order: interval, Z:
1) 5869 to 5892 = 5.44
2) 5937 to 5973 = 0.44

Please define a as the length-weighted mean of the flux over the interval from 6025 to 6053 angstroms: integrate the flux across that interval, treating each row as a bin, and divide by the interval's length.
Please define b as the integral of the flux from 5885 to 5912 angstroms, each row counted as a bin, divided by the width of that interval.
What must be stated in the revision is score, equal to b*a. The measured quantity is 184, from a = 14.8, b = 12.4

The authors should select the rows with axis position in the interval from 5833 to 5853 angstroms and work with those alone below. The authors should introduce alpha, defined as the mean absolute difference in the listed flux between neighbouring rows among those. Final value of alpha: 0.285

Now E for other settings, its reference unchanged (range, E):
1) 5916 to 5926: -0.15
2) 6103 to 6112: -0.04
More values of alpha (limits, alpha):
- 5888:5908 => 0.291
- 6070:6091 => 0.234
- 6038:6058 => 0.356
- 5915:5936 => 0.321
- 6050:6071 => 0.309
